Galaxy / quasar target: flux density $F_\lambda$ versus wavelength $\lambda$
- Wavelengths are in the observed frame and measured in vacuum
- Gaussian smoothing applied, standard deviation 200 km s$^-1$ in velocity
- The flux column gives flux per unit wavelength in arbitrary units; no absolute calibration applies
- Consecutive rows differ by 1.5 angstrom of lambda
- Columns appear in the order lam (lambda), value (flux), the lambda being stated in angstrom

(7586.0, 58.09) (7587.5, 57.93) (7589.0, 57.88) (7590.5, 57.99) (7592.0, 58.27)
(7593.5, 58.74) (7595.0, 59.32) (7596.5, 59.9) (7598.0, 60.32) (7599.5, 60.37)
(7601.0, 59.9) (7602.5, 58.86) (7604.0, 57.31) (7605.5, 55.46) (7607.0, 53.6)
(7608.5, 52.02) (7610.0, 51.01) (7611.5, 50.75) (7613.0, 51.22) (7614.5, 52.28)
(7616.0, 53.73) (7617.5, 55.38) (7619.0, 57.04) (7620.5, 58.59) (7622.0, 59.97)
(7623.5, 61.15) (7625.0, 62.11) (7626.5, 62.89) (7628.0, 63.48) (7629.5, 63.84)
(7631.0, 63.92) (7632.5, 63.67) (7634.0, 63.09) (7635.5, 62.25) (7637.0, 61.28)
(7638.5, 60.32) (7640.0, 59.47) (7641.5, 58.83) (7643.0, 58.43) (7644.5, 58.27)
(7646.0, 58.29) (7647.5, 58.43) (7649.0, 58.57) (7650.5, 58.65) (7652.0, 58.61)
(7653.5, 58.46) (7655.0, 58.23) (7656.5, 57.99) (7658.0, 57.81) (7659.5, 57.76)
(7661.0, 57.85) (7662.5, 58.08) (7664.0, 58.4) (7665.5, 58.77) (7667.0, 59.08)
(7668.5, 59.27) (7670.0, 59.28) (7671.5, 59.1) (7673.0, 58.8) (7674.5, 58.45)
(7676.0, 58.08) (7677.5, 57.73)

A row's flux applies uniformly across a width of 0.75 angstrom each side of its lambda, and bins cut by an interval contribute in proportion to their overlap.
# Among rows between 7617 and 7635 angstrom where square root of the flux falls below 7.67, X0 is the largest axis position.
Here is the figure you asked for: 7620.5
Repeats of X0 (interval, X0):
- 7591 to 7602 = 7593.5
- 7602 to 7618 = 7617.5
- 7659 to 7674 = 7673.0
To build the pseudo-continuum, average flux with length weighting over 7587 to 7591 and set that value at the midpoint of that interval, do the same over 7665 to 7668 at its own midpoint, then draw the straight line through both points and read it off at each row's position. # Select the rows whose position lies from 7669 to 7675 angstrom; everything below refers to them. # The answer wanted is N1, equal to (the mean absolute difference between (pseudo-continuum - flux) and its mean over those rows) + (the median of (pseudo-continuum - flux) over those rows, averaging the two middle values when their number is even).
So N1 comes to 0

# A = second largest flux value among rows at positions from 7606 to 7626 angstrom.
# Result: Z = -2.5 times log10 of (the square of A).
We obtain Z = -8.93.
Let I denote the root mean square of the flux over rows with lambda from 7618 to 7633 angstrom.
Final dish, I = 62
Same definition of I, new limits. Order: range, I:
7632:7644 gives 61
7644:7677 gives 58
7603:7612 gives 53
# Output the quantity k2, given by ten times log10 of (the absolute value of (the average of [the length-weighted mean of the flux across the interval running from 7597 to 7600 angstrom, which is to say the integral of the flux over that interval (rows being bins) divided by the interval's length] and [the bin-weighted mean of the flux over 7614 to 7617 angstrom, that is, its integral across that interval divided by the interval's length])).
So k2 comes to 17.5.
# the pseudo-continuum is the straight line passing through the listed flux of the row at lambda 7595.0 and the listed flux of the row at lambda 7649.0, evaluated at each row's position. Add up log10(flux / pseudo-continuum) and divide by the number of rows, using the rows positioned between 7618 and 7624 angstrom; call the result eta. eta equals 0.0016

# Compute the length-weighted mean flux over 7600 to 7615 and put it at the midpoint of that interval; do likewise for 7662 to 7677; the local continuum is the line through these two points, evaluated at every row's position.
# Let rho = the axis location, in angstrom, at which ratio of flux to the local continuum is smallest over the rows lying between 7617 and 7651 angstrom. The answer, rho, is 7617.5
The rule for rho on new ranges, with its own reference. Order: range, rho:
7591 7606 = 7605.5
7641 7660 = 7659.5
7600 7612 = 7611.5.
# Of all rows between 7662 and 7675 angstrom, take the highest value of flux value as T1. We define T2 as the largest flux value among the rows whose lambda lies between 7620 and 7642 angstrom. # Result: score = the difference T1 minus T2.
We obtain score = -5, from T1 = 59.28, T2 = 63.92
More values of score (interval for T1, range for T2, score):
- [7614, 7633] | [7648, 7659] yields 5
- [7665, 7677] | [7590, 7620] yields -1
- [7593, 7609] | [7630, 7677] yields -4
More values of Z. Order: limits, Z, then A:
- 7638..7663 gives -8.87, 59.47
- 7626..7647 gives -9.03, 63.84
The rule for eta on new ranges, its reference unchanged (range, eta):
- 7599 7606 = -0.0064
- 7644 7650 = -0.0016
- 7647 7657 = -0.0008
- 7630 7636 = 0.0316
